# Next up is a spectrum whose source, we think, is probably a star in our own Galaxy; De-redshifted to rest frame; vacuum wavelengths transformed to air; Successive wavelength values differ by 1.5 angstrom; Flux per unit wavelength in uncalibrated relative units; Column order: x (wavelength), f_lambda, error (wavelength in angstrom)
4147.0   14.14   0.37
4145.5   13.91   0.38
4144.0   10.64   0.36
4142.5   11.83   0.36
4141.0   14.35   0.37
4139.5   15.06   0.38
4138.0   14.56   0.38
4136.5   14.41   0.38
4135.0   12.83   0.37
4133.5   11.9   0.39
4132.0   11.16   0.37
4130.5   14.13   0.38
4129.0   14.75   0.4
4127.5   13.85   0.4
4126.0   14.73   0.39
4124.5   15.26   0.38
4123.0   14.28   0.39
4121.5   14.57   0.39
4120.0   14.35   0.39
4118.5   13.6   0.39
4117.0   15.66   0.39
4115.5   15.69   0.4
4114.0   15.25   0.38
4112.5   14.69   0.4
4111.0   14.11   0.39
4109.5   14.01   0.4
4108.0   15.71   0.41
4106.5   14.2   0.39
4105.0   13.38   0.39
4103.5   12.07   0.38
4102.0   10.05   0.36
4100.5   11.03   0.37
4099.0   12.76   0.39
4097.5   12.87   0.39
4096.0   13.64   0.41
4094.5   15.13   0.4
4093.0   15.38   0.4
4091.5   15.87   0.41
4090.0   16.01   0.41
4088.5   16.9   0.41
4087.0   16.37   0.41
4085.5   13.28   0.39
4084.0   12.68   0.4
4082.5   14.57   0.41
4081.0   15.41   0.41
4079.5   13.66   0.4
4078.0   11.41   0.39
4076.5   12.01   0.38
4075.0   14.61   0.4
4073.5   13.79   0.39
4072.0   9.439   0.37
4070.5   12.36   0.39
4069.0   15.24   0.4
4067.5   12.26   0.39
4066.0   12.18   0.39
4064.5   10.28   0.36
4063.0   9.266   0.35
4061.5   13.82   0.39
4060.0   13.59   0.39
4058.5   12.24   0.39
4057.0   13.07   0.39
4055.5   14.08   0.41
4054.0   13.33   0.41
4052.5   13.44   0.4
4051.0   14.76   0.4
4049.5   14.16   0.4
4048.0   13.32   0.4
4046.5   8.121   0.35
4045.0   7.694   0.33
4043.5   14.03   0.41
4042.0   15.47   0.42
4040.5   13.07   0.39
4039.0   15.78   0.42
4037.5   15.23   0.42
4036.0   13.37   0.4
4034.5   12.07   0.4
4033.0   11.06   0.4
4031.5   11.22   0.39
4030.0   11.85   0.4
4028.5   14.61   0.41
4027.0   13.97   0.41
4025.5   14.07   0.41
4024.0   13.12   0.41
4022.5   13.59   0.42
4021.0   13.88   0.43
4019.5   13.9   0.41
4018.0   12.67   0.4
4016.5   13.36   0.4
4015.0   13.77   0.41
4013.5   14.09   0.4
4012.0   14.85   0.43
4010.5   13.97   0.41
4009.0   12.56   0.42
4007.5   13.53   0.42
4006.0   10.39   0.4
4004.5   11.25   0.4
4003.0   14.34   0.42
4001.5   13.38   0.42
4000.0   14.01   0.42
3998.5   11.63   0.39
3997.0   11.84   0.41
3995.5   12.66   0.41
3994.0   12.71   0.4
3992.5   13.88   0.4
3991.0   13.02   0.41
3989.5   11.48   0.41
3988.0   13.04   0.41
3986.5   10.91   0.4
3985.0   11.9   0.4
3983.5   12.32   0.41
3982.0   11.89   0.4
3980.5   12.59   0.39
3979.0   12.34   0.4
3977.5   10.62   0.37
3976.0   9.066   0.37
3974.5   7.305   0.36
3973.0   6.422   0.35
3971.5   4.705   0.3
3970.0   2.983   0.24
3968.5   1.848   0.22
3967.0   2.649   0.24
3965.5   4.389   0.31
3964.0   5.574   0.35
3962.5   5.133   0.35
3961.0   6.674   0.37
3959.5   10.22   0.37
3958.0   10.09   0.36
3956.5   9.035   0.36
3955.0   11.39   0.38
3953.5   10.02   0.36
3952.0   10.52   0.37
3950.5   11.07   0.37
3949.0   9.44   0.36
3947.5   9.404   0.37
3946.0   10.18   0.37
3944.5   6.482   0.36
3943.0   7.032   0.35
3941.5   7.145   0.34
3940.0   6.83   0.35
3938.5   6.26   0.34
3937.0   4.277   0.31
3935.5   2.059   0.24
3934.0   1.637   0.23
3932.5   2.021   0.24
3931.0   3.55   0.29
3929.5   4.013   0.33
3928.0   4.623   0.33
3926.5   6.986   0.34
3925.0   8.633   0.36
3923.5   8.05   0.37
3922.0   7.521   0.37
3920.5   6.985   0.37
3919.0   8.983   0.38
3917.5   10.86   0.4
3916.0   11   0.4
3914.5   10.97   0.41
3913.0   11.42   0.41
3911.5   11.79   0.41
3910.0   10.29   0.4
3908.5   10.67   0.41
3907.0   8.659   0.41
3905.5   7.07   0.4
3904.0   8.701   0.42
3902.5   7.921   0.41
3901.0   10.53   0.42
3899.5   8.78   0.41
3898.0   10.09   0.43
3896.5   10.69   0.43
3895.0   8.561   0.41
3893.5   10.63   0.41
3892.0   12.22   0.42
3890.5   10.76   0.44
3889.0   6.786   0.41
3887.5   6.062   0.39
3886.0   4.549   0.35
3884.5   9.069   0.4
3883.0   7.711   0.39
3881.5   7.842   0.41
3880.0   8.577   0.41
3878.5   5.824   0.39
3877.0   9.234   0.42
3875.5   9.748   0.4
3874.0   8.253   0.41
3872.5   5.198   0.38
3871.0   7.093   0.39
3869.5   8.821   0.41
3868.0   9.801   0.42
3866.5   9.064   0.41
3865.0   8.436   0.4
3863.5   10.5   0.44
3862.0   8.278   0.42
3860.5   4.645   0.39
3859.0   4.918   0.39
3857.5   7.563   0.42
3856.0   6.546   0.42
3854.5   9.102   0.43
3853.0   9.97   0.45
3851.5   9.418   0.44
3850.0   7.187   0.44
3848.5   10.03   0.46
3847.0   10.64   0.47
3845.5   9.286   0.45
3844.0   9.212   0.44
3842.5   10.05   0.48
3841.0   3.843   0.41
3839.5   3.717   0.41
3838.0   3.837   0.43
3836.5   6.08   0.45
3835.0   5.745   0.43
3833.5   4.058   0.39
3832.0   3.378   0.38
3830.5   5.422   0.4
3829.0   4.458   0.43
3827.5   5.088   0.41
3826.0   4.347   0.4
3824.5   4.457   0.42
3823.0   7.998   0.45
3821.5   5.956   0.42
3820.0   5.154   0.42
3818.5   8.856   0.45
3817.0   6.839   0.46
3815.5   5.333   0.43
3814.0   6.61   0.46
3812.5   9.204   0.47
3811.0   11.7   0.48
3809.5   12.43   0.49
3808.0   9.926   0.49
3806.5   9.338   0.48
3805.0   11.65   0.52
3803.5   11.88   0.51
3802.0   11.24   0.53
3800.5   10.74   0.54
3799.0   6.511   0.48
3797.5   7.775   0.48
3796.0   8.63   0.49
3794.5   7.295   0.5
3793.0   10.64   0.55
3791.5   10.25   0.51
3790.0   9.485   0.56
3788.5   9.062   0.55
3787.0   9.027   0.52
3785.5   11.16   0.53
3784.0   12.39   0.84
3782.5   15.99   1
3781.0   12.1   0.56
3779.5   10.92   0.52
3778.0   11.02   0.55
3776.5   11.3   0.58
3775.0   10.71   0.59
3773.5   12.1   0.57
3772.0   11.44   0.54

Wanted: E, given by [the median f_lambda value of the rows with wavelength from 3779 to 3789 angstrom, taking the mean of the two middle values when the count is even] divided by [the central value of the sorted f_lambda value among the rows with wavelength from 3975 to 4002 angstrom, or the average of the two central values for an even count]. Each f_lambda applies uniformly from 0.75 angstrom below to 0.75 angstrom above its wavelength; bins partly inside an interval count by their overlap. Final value 0.9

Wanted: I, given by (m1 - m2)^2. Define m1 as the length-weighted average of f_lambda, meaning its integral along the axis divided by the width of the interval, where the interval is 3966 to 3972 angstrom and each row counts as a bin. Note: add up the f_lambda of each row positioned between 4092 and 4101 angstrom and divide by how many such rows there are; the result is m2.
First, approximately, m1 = 3.0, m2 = 13.5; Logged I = 109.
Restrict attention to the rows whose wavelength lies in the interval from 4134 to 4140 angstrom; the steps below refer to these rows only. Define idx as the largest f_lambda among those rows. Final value 15.06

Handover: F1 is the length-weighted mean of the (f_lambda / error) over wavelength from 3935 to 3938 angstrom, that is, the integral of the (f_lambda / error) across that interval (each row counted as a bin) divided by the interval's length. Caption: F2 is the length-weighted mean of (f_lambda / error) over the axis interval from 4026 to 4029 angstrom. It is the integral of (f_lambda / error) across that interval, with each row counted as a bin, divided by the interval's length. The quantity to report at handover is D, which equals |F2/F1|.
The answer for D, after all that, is 2.89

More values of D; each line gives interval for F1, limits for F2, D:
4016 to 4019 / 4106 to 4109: 1.14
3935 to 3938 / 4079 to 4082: 3.00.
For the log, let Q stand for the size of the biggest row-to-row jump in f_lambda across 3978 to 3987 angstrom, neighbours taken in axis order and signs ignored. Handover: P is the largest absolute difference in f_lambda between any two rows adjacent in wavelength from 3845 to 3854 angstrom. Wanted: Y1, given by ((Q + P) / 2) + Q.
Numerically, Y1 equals 2.9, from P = 2.8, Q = 0.99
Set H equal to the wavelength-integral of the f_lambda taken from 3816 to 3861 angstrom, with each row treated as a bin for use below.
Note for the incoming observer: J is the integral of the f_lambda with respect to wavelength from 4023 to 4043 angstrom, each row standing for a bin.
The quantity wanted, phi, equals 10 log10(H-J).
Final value 14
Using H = 297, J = 269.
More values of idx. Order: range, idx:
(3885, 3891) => 10.76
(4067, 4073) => 15.24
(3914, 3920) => 11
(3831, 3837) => 6.08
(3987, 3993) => 13.88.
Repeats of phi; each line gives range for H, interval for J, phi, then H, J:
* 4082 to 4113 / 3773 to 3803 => 21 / 435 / 312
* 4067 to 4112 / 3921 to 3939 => 27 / 616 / 90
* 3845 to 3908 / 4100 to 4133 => 19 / 532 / 460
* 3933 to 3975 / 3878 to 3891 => 23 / 285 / 97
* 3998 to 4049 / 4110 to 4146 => 22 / 665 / 503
